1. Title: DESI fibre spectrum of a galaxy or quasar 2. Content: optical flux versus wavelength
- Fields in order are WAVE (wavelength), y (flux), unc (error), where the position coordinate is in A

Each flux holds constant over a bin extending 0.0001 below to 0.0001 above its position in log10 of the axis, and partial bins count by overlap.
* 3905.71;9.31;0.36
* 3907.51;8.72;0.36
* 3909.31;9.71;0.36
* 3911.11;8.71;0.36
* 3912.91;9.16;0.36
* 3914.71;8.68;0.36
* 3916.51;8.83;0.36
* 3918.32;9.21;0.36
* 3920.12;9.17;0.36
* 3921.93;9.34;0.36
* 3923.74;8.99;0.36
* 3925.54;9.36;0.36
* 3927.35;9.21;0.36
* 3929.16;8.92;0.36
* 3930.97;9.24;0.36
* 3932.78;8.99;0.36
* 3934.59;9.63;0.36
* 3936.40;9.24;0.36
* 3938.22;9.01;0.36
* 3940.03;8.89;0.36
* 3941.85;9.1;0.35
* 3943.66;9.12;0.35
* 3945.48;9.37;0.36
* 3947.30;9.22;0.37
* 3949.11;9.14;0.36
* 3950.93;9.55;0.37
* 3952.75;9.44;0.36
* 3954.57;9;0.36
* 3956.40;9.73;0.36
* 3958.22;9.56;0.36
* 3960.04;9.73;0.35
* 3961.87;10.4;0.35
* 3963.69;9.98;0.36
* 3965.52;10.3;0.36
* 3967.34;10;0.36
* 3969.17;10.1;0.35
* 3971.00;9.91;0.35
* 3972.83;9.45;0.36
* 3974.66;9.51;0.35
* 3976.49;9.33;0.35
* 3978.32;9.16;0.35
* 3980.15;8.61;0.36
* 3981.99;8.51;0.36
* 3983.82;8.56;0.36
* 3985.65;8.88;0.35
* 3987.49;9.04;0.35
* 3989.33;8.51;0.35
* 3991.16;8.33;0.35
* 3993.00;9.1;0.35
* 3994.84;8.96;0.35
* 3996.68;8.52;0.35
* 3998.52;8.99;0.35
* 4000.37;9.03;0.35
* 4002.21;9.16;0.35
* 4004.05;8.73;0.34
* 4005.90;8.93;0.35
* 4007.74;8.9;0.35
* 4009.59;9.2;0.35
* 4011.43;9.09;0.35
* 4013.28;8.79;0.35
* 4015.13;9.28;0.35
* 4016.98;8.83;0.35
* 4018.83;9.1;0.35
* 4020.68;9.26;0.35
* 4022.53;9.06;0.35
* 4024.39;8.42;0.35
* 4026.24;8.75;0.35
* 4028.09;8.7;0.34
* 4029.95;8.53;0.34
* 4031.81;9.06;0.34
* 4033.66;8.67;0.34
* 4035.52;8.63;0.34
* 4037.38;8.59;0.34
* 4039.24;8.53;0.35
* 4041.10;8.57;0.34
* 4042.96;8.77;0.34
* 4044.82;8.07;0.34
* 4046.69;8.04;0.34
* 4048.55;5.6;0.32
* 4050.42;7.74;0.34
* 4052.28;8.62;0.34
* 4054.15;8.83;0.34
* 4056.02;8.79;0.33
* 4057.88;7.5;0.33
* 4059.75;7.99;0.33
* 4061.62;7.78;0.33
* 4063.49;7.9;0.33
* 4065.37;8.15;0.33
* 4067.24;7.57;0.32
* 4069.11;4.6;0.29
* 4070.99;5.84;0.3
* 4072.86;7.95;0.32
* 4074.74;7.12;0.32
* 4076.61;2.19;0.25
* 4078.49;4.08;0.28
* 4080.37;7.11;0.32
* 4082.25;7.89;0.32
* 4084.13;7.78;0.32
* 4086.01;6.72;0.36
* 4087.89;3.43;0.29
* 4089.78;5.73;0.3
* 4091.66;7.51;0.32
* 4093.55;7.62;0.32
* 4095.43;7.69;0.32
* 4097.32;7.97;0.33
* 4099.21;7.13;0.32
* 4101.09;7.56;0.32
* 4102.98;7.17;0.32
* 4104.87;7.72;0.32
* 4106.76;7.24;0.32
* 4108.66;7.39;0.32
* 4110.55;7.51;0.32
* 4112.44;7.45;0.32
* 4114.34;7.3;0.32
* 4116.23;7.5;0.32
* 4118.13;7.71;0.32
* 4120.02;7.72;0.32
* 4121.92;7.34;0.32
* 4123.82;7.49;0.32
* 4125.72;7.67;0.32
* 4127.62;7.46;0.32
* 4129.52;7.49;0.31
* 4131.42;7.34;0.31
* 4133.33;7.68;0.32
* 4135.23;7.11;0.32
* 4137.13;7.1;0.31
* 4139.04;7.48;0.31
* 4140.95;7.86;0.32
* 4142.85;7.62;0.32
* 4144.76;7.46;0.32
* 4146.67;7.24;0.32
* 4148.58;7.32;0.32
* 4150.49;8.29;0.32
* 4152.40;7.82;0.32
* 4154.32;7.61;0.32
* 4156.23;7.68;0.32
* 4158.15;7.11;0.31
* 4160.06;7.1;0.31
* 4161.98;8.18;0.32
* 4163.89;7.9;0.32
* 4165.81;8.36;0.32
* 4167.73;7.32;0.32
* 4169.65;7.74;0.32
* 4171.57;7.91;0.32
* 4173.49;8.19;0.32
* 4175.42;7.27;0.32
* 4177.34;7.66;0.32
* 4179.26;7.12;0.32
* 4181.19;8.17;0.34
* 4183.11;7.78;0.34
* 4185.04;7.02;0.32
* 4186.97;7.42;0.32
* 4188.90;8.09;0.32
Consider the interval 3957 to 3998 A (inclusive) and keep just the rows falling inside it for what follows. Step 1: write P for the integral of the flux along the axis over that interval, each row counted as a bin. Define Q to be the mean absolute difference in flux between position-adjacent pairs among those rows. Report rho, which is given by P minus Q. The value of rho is 381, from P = 381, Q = 0.30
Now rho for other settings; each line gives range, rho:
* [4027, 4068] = 336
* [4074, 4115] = 277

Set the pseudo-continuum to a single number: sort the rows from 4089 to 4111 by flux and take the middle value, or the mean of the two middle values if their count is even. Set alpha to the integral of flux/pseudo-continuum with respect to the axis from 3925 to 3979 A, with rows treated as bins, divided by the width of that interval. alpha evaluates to 1.26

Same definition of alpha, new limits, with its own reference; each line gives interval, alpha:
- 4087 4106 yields 0.93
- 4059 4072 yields 0.95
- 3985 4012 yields 1.18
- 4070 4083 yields 0.80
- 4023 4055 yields 1.11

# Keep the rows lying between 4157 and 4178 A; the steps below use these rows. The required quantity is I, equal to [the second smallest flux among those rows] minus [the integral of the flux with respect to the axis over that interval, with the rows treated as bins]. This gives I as -155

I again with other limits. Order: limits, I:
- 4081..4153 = -524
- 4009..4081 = -566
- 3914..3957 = -386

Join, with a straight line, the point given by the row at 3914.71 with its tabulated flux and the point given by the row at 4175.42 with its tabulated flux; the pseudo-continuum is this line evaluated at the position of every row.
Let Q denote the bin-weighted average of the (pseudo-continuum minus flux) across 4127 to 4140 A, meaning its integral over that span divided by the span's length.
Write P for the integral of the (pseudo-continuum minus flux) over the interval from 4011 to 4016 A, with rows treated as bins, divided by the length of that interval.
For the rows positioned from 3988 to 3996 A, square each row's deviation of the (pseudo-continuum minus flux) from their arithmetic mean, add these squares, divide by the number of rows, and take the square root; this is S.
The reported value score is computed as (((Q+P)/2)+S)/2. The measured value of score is -0.03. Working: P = -0.9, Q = 0.1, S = 0.32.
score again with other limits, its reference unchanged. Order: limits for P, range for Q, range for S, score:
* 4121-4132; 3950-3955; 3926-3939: -0.09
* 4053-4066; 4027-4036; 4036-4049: 0.27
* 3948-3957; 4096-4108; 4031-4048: -0.03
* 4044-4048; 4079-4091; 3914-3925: 0.50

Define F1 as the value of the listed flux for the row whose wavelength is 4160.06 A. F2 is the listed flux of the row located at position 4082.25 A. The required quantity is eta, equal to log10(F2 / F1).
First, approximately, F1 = 7.1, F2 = 7.89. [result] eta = 0.05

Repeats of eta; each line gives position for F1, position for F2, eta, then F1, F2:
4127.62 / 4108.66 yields 0.00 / 7.46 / 7.39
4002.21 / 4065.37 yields -0.05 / 9.16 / 8.15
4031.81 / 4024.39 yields -0.03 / 9.06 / 8.42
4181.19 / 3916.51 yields 0.03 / 8.17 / 8.83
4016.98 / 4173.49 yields -0.03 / 8.83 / 8.19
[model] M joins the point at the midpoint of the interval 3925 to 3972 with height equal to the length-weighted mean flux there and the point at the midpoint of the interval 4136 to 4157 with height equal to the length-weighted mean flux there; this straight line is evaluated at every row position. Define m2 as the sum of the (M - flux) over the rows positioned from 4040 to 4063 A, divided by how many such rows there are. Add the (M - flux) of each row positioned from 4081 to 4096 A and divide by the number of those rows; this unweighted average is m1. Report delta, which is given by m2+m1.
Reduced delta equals 1.8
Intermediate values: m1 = 1.3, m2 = 0.46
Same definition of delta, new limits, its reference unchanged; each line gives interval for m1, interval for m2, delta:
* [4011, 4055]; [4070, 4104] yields 1.7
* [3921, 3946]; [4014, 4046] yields 0.4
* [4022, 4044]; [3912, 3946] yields 0.5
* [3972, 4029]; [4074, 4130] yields 1.1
